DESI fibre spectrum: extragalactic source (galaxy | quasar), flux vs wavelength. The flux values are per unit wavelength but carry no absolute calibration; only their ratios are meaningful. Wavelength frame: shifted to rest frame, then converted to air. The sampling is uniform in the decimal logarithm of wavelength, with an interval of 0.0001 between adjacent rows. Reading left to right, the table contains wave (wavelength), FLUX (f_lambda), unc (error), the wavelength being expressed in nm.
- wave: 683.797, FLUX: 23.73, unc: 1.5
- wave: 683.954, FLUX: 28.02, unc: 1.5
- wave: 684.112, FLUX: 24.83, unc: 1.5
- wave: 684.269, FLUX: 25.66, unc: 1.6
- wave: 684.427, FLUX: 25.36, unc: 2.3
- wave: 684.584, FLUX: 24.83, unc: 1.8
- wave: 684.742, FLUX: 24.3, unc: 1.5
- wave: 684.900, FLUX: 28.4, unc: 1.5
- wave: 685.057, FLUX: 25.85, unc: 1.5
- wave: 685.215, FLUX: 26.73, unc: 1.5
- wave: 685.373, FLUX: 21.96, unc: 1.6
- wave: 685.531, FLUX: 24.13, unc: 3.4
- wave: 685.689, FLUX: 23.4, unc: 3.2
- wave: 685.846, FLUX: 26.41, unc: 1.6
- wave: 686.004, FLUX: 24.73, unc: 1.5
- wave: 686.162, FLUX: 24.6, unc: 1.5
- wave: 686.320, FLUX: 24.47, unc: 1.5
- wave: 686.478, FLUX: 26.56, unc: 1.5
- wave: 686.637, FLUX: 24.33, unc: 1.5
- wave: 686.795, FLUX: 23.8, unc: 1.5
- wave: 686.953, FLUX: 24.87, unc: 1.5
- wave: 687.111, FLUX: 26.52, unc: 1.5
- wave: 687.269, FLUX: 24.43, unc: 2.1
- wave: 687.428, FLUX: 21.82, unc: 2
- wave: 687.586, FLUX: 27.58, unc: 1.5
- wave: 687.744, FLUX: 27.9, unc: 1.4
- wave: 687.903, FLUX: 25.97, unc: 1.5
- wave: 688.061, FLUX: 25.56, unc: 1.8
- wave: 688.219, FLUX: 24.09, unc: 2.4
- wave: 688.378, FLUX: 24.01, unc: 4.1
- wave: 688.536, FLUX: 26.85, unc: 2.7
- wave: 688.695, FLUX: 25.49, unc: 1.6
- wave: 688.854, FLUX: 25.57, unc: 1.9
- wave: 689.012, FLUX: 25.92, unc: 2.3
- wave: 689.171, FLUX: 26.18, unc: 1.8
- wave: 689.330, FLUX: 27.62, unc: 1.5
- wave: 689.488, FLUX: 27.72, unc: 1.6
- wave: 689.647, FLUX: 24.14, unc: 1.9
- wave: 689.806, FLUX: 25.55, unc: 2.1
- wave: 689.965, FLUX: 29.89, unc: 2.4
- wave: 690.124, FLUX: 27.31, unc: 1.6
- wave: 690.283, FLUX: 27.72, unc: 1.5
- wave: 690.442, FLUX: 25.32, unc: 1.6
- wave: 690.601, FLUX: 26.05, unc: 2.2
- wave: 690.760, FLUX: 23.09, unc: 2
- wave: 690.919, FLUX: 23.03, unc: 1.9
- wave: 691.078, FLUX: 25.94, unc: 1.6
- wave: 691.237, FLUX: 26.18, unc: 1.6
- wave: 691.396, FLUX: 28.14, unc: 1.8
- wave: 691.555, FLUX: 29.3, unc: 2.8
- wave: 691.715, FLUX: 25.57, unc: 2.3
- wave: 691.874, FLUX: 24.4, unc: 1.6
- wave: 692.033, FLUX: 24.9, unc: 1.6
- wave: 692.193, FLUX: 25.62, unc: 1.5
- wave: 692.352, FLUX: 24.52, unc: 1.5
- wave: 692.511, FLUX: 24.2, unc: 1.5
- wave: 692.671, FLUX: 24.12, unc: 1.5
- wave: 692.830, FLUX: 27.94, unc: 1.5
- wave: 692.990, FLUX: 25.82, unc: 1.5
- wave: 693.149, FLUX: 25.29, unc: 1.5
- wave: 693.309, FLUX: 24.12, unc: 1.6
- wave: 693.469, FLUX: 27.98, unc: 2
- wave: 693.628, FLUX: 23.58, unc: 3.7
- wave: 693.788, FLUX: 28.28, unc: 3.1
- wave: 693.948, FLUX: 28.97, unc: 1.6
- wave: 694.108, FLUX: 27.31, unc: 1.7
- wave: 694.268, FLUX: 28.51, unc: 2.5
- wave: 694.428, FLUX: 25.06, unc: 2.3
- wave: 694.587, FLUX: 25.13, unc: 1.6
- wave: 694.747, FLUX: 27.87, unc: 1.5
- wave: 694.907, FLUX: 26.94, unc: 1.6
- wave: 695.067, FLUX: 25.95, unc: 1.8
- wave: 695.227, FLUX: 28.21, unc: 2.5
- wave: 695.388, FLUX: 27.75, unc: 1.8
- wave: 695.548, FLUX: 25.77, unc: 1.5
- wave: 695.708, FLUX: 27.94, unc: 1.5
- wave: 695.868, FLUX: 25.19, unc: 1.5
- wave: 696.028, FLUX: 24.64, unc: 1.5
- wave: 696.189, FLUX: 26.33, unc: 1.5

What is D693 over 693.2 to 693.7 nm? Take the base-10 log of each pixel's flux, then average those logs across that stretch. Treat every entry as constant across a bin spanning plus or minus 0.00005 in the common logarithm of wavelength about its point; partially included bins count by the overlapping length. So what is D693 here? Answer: 1.401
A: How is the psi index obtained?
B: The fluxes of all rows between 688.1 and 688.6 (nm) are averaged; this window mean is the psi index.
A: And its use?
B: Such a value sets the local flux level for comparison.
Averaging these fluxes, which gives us 25.0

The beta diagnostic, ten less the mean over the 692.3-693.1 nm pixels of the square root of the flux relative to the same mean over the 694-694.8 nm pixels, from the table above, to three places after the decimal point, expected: 9.028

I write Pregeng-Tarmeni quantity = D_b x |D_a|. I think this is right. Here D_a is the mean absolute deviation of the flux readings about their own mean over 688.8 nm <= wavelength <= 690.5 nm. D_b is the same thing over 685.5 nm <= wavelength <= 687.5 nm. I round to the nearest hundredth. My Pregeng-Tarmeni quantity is 1.19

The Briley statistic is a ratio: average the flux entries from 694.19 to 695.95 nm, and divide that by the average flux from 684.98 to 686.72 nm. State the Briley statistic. 1.08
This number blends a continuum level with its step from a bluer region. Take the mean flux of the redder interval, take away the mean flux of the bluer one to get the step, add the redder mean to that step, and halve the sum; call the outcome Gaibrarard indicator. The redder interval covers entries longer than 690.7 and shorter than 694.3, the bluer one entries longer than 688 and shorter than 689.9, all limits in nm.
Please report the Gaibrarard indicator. 13.1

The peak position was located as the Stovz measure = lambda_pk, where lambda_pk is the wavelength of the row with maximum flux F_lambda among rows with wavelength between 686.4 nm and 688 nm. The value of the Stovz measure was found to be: 687.744 nm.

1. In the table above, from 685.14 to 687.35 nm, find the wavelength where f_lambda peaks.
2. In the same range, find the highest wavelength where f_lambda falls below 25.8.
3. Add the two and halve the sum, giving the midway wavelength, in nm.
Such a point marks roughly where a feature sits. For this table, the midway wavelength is 686.24 nm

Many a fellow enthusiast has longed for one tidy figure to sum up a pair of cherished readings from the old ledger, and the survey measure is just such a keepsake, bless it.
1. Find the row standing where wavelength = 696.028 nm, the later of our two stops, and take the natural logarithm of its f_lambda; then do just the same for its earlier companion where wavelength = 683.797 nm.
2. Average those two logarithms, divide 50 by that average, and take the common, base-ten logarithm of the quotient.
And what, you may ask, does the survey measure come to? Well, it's 1.20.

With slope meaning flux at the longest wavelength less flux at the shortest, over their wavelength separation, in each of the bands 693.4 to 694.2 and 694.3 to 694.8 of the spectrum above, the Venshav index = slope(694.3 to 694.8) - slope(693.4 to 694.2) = 10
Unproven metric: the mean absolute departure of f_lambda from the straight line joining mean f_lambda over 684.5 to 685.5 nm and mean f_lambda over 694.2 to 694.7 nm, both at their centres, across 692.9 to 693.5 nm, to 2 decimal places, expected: 1.24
